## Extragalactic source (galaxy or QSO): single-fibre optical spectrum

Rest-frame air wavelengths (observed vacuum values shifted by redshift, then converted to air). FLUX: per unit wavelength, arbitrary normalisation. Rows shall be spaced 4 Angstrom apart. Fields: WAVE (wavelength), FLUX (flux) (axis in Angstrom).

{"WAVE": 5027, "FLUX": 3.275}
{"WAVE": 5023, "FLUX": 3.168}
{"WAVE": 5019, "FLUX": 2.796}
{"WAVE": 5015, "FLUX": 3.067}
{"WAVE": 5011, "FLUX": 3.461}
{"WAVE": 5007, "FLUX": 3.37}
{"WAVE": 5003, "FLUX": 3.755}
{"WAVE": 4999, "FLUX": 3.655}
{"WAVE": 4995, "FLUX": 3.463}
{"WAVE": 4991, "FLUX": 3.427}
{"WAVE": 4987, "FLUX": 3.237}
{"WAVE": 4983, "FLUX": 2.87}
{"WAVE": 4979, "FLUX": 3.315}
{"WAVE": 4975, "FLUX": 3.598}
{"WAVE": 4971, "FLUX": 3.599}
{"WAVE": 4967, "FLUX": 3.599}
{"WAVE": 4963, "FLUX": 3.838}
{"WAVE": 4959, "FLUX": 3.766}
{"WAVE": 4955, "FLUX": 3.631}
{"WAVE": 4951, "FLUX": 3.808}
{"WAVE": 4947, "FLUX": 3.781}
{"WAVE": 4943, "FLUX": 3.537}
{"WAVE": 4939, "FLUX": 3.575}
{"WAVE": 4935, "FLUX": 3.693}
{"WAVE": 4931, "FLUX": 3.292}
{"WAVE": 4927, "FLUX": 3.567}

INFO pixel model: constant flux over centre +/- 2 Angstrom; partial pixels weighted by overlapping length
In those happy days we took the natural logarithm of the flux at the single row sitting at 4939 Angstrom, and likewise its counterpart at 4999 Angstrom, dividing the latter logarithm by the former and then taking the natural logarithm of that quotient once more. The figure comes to 0.02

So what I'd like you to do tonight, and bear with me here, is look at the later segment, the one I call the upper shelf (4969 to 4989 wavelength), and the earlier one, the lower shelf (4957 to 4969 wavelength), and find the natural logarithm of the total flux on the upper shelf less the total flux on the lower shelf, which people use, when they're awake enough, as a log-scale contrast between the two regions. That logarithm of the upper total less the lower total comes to 1.7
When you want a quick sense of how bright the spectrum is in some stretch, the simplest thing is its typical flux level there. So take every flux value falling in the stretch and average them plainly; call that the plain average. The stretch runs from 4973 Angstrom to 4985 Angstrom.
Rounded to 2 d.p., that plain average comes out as 3.26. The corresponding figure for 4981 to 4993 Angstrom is 3.18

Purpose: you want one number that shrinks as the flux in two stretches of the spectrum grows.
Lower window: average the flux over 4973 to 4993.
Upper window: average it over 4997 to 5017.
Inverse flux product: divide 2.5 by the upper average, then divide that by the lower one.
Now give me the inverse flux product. 0.220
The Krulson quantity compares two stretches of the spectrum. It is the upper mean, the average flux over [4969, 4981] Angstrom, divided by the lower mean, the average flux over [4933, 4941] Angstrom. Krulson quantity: 0.96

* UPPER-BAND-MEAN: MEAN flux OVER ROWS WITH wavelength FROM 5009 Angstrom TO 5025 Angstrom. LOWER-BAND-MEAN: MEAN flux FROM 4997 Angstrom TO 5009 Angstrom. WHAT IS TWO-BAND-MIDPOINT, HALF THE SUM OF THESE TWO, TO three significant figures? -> 3.36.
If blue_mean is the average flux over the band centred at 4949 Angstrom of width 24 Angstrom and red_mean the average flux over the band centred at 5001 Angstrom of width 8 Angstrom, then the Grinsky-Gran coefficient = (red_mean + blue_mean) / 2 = 3.69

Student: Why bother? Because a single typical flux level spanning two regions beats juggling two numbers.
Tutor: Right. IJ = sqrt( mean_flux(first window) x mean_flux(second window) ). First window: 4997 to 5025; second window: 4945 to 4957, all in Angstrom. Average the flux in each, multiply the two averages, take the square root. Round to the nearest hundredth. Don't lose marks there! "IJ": 3.53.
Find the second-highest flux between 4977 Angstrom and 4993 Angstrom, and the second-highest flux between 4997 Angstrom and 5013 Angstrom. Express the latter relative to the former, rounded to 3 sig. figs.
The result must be 1.10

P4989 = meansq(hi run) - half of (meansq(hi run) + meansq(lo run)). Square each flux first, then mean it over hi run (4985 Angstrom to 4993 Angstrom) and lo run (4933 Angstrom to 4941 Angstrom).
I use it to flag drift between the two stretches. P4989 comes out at -1.05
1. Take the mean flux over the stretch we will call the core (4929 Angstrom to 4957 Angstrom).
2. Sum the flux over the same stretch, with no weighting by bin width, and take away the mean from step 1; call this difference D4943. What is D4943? 21.7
